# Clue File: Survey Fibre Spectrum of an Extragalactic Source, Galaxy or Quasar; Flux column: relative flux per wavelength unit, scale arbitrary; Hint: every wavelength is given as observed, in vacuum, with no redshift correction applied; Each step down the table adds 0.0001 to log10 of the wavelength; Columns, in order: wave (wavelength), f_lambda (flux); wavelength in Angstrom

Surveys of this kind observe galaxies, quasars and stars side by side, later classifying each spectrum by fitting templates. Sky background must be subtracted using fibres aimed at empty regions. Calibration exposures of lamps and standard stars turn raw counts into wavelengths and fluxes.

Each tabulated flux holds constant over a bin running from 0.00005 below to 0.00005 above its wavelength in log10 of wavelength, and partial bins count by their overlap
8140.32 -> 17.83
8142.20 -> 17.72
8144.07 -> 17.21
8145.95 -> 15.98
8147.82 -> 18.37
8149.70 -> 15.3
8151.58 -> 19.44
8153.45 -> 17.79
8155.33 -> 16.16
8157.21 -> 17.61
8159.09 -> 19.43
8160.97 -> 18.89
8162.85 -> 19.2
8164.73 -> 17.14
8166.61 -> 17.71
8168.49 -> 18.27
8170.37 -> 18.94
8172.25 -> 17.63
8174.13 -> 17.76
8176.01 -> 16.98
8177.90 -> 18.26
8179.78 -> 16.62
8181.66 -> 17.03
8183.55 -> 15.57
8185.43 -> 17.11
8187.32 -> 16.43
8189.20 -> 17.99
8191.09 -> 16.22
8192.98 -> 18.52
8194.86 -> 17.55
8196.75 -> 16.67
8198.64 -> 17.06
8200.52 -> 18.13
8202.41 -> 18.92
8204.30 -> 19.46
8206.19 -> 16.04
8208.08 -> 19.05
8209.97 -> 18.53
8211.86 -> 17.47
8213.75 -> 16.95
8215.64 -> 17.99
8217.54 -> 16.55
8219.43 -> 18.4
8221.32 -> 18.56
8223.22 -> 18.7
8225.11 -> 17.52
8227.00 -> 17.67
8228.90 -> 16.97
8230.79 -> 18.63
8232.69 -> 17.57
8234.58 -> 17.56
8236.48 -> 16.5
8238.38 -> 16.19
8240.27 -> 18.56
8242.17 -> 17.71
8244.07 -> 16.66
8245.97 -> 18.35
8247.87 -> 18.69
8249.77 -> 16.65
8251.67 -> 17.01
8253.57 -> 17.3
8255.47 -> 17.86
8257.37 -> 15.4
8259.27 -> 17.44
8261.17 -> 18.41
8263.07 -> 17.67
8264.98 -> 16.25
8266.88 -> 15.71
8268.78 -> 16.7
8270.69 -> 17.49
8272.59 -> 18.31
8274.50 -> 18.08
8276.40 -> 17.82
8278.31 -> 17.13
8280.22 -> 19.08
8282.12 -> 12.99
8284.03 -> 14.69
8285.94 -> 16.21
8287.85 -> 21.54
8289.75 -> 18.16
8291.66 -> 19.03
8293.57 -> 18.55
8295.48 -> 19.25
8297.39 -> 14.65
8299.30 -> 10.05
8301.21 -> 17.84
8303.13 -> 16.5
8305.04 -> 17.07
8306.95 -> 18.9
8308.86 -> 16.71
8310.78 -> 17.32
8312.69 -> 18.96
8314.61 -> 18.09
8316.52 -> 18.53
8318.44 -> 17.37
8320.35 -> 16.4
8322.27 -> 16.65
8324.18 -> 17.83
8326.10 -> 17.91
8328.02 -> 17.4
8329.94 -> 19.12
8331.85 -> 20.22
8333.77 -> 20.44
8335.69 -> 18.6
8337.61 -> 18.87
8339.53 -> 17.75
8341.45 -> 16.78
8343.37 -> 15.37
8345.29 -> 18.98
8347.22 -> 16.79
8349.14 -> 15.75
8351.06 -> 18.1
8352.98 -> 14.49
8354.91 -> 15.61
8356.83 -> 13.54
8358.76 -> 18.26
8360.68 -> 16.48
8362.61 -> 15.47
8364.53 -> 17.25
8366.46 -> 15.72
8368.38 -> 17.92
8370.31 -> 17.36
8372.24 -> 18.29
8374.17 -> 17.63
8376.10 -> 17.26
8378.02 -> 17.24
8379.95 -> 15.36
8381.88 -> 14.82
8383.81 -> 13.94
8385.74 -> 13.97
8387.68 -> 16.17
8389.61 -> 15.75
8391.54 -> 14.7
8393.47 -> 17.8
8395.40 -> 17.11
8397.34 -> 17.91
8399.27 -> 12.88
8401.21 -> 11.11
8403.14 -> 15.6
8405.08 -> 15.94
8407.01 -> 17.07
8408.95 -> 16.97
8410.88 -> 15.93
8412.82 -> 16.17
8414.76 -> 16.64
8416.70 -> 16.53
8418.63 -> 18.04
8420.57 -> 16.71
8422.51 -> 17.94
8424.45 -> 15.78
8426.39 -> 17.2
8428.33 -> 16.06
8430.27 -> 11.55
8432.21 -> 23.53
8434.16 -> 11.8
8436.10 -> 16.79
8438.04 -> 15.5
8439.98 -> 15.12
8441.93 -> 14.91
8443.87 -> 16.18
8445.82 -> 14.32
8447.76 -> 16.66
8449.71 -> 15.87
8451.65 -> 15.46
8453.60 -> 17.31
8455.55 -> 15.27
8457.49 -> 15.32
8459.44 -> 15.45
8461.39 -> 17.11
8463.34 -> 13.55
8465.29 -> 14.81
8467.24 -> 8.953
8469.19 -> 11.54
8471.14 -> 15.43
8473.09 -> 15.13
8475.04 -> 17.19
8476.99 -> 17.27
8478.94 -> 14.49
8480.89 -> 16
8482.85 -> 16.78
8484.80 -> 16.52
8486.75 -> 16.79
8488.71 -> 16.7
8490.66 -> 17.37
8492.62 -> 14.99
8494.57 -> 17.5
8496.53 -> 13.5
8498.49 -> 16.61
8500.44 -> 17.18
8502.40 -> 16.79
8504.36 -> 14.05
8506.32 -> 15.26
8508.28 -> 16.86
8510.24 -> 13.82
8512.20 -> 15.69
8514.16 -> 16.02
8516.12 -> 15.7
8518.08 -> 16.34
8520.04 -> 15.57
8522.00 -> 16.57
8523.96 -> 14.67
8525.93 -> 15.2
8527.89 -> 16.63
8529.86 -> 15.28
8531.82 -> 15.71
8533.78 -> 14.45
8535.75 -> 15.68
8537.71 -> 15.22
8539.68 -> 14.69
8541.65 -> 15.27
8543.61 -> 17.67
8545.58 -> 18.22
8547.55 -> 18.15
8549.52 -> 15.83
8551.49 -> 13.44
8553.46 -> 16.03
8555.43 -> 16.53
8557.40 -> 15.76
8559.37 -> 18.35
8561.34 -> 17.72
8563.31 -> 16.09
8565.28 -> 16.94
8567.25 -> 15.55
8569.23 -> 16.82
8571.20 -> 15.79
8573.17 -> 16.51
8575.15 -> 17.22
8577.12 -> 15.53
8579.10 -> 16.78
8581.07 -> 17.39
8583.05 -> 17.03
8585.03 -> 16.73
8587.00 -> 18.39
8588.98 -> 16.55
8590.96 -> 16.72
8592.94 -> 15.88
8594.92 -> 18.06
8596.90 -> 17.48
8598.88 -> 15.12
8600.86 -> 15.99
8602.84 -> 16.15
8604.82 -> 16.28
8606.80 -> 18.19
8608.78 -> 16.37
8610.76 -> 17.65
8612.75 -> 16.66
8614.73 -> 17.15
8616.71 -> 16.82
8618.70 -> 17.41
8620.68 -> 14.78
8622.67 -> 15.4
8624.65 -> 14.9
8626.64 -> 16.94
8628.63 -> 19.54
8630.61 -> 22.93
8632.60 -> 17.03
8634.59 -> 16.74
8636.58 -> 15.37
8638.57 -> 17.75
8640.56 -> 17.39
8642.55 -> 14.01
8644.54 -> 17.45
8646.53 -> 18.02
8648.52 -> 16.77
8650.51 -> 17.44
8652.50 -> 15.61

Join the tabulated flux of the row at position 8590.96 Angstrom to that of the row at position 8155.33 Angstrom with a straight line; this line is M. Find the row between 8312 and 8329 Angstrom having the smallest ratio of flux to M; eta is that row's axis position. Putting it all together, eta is 8320.35 Angstrom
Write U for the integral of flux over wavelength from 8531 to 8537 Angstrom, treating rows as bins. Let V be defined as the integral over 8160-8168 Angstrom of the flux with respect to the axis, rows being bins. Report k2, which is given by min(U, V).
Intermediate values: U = 92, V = 146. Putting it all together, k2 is 92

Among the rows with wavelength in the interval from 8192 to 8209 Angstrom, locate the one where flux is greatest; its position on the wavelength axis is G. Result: 8204.30 Angstrom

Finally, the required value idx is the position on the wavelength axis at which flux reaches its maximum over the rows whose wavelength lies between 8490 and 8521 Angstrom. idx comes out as 8494.57 Angstrom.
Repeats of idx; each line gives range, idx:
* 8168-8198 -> 8170.37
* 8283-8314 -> 8287.85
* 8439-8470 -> 8453.60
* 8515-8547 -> 8545.58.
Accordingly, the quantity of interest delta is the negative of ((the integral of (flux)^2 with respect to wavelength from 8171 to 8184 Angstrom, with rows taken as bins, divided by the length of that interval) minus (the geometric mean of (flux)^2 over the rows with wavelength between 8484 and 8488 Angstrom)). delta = -20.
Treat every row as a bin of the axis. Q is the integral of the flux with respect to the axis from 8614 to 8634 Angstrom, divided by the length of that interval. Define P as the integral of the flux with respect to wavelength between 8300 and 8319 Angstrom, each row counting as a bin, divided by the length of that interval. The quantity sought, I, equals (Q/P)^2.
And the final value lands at 0.96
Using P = 17.6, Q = 17.3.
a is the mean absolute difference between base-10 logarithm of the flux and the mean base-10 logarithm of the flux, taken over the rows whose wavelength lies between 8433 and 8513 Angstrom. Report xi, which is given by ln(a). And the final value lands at -3.27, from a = 0.038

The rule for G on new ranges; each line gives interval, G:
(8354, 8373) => 8372.24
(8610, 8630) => 8628.63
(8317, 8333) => 8331.85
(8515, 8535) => 8527.89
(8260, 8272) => 8261.17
